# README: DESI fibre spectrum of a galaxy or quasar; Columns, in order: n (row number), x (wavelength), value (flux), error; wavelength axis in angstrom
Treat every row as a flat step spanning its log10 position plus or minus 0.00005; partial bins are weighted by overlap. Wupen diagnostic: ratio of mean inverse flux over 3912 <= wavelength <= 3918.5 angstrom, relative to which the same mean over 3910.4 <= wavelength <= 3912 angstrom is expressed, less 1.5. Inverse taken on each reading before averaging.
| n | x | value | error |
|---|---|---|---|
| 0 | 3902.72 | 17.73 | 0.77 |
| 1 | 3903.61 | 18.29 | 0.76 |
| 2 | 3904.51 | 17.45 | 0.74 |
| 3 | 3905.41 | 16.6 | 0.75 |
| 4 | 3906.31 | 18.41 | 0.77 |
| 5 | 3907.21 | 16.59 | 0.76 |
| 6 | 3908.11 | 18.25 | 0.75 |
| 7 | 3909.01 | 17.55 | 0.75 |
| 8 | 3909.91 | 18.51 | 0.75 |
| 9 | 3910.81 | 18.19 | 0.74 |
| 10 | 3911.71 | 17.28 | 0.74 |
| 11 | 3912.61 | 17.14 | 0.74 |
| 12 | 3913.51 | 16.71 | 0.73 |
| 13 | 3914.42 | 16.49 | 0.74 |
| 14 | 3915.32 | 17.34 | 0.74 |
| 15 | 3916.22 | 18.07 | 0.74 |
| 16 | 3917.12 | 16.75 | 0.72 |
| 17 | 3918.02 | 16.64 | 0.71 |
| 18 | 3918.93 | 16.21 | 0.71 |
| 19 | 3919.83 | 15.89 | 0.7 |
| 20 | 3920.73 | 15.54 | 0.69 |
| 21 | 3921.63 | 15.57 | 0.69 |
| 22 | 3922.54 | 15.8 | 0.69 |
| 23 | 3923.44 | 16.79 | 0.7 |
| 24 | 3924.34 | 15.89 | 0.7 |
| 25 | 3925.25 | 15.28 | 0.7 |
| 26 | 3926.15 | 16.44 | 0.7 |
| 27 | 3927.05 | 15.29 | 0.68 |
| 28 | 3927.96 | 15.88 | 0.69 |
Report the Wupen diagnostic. -0.541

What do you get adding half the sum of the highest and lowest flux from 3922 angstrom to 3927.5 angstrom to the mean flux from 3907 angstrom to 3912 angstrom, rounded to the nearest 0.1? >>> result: 33.8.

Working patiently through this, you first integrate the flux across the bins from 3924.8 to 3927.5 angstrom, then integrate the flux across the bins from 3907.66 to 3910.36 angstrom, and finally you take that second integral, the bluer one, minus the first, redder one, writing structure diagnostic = 6.4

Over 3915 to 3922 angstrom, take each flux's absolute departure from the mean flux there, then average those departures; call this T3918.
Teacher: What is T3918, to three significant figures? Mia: 0.699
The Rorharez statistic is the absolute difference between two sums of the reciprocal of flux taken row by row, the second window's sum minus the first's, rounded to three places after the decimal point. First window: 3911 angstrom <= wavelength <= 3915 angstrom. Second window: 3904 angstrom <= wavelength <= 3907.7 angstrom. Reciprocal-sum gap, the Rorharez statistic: 0.005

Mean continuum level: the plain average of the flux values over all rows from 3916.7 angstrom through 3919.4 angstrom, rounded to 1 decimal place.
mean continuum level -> 16.5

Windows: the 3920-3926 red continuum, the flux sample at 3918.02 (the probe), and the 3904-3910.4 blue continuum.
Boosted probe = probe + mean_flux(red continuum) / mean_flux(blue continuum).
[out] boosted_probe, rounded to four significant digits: 17.54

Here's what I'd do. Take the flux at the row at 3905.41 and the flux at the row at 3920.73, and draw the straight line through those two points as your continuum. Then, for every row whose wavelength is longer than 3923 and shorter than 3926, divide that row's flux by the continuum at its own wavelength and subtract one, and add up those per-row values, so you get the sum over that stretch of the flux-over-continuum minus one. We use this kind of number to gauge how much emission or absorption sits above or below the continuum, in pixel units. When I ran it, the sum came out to 0.136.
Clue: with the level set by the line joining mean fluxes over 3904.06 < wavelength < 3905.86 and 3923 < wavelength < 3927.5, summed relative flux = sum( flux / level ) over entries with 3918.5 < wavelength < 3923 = 4.88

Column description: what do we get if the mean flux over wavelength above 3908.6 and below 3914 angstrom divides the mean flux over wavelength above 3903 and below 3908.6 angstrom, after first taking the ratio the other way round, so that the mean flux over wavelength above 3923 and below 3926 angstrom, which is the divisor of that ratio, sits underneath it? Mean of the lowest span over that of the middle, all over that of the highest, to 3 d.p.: 0.063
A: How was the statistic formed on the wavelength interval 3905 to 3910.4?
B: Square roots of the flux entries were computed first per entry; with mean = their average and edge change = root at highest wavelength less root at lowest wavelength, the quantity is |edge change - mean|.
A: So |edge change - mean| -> 3.97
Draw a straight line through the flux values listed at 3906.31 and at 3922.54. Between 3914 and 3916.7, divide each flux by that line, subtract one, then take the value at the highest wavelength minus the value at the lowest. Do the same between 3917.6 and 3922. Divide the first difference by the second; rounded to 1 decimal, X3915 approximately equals -3.6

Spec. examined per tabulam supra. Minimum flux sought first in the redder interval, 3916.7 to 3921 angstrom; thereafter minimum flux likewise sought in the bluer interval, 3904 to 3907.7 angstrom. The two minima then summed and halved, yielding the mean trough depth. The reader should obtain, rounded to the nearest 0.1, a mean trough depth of 16.1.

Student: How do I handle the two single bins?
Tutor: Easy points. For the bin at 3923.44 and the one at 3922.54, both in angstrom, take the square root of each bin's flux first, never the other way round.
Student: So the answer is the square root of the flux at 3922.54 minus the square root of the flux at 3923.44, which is -0.12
